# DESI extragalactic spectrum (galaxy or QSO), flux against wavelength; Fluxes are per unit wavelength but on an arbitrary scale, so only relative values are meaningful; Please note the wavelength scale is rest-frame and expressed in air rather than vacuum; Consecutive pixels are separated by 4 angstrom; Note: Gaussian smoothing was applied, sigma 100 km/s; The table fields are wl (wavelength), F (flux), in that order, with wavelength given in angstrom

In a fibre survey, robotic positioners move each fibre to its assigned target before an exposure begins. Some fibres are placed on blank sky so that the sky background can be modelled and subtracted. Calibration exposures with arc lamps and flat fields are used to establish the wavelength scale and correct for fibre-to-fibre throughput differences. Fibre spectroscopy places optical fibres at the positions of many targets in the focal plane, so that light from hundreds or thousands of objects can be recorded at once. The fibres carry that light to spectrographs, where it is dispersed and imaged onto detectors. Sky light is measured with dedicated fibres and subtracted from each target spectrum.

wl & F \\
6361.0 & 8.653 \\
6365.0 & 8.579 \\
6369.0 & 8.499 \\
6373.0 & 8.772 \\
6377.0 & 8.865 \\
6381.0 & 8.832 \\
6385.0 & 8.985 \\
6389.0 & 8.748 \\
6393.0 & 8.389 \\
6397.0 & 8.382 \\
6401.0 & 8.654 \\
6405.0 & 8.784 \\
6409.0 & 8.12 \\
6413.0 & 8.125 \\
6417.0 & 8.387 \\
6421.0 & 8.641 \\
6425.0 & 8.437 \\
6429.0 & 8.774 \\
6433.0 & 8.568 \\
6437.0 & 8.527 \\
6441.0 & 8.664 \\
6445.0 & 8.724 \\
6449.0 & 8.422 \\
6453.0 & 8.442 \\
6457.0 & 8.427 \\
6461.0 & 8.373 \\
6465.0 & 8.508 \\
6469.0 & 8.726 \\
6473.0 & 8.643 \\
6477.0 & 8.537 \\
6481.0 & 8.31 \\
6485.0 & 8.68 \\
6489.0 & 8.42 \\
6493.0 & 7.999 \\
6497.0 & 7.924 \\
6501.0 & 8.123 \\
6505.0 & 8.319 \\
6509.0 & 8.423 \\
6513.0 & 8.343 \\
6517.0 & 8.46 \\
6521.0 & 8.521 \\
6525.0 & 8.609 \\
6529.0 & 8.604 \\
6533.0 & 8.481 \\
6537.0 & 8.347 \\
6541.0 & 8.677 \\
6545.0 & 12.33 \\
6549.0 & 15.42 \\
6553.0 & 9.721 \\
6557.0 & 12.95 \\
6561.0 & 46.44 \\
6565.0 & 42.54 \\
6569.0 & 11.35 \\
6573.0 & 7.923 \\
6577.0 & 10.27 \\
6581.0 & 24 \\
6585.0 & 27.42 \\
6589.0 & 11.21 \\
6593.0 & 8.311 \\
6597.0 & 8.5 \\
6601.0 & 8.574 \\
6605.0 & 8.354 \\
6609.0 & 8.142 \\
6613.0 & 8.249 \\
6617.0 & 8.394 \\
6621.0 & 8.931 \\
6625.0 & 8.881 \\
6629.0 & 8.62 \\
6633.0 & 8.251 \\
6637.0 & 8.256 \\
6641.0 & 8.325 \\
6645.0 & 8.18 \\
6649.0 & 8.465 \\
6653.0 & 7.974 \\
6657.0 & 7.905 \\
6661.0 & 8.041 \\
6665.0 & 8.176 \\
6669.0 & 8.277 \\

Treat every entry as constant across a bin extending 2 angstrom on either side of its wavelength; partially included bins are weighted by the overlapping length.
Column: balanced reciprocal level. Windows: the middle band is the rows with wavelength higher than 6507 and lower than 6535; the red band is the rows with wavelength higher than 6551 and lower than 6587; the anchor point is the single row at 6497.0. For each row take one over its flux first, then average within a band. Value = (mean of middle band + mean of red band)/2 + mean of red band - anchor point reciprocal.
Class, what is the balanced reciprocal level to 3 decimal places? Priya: 0.035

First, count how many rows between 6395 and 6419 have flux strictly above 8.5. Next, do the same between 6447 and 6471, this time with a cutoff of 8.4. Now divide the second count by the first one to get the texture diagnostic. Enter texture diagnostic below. 2.5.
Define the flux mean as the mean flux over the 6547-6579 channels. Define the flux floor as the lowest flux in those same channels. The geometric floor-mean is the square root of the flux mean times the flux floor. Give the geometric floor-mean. 12.5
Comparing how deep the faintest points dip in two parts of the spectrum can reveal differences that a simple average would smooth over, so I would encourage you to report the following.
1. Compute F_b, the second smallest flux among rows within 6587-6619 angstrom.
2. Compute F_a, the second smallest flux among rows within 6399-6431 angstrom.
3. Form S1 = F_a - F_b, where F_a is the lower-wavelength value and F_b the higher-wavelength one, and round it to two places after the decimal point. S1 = -0.12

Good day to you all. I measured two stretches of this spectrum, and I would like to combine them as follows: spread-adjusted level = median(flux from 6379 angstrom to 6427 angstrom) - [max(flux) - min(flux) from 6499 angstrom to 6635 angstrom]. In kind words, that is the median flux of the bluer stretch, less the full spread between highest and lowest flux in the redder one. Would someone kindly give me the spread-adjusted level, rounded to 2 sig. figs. -30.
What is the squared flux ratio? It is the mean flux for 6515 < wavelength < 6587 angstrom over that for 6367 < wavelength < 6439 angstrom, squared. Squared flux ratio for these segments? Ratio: 3.3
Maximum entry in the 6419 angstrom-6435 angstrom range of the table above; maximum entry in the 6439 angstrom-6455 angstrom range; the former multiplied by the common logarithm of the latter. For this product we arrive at 8.3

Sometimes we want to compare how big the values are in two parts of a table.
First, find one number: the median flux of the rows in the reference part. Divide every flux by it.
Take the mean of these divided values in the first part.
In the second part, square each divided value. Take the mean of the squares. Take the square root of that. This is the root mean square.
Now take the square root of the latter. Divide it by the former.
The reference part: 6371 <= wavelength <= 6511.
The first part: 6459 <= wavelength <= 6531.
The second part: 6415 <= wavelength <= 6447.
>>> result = 1.0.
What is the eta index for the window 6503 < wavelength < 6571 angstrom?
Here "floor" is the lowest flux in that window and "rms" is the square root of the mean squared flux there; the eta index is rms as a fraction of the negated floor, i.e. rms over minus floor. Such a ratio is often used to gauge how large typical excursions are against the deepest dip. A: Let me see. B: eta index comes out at -2.16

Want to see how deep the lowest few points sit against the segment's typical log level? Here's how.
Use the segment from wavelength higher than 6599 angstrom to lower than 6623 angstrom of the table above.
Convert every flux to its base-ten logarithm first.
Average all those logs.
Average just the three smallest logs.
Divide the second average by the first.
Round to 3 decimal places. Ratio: 0.989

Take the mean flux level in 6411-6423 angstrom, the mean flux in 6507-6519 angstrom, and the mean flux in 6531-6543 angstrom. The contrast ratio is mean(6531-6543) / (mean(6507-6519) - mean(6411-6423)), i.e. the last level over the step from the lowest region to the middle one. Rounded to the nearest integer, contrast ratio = 349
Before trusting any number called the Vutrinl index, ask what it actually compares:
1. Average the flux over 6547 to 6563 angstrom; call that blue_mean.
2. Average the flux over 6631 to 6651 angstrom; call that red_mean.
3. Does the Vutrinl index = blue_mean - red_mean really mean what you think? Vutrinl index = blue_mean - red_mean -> 12.8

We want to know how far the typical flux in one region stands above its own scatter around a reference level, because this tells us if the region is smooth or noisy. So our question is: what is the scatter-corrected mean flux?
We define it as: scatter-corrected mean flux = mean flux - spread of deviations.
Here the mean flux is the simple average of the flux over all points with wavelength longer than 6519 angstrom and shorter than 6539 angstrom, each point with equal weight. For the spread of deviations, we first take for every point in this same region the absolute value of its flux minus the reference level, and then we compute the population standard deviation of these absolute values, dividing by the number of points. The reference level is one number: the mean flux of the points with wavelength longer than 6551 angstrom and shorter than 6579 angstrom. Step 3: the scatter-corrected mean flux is 8.42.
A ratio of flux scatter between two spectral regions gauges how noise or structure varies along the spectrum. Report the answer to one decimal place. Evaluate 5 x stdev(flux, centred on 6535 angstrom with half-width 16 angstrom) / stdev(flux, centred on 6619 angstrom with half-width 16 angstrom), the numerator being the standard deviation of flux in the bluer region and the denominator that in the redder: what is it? 43.5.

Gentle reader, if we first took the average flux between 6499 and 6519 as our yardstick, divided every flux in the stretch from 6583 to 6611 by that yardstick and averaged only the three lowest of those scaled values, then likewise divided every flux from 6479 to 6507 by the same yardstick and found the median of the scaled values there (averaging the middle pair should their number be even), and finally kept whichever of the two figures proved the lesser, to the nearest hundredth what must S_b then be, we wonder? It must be 0.99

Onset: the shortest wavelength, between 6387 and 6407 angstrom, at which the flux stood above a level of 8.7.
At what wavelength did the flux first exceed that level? 6389.0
